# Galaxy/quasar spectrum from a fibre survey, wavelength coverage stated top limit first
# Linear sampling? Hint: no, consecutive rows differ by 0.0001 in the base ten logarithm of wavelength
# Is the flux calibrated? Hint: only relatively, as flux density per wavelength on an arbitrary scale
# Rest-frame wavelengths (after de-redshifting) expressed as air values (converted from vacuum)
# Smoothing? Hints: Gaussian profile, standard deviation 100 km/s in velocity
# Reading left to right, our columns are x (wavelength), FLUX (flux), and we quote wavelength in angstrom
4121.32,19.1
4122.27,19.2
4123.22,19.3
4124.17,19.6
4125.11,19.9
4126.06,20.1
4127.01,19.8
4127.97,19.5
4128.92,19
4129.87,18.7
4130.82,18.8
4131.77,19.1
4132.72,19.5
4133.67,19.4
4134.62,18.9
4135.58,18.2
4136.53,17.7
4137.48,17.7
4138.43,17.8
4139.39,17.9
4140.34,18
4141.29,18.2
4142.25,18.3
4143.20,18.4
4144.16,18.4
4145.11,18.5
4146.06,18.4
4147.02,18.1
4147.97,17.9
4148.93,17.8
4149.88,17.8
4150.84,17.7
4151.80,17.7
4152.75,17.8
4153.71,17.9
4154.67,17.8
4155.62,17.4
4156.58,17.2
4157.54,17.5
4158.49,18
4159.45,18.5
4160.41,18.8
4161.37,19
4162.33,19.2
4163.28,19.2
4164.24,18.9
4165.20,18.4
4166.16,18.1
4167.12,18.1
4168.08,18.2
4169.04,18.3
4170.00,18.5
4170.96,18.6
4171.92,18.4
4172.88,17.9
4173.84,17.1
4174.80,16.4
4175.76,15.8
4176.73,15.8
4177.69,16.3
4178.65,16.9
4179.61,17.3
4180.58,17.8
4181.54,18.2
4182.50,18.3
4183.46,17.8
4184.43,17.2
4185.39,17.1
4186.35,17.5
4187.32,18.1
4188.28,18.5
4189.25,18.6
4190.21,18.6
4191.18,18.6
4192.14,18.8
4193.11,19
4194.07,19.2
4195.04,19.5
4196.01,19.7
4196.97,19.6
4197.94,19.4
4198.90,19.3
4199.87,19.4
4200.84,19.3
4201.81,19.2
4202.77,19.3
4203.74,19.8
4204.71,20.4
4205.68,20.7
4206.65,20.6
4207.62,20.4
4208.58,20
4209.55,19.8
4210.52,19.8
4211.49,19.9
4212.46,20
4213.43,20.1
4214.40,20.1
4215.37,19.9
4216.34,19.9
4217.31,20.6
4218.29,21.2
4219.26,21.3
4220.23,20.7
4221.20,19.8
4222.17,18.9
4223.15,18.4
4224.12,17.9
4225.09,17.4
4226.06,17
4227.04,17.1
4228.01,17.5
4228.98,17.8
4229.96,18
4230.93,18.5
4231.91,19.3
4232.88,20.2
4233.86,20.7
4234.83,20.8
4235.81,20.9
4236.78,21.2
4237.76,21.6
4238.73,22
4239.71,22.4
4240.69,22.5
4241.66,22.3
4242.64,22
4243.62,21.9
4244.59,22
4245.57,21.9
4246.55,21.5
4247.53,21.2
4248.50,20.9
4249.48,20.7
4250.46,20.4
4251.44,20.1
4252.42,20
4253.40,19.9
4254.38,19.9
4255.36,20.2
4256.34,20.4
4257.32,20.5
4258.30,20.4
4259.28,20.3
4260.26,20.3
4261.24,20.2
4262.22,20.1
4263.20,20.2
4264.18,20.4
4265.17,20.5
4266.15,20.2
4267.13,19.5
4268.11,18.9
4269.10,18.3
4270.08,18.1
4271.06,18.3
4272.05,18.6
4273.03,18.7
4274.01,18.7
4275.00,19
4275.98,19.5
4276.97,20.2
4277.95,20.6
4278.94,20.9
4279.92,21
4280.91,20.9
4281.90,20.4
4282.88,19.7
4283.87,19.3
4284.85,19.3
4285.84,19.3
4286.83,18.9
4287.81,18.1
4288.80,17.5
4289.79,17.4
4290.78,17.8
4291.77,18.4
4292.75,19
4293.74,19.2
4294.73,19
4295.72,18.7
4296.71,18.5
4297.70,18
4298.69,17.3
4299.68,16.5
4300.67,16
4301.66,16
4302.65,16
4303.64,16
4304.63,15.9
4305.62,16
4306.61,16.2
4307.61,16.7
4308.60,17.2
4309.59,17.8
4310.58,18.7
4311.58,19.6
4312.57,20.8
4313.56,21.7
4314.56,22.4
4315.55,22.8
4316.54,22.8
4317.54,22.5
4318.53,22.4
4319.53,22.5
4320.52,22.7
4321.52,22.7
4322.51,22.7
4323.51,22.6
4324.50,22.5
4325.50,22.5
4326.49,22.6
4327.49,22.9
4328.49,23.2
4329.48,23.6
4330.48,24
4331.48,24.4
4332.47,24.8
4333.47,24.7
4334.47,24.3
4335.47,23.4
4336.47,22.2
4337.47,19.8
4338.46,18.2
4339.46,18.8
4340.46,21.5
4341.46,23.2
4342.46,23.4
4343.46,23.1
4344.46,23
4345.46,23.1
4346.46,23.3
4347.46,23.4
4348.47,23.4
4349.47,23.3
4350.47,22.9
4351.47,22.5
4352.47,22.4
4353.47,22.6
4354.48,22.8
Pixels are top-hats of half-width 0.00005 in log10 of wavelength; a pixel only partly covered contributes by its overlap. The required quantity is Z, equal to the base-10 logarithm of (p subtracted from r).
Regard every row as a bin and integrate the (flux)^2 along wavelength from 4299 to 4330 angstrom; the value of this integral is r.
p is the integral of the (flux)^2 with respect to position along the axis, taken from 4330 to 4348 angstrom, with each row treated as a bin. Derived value 3.5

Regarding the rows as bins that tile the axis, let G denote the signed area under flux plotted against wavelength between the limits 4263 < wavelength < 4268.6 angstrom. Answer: 112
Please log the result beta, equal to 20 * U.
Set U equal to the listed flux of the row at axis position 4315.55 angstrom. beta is 456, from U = 22.8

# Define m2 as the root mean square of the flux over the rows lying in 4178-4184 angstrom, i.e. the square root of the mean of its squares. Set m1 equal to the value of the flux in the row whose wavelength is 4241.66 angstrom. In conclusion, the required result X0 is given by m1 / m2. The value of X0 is 1.3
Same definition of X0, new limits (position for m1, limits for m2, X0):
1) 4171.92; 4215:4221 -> 0.9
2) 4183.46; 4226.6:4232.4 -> 1.0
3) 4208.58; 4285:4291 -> 1.1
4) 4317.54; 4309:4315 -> 1.1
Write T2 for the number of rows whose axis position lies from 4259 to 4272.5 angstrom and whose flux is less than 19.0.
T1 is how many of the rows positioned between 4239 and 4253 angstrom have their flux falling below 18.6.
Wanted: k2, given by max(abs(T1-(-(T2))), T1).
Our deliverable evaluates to 5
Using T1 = 0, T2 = 5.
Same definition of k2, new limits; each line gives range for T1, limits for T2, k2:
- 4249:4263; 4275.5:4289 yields 3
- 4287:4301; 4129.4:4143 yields 21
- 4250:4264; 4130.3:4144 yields 11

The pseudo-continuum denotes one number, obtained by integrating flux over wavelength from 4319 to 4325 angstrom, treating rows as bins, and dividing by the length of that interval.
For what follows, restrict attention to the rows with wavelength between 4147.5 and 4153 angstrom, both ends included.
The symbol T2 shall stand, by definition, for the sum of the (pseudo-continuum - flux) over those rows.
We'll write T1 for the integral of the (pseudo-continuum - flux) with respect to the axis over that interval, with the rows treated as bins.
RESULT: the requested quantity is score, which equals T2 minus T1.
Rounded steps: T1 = 27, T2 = 29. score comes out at 2.4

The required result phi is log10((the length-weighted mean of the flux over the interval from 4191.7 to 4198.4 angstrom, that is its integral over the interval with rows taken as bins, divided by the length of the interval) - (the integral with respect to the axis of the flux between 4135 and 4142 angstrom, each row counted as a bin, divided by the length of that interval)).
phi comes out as 0.1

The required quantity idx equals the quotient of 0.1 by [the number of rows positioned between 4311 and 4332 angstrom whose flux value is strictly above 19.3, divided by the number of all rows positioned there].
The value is 0.100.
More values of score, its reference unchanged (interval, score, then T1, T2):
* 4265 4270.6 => 0.9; 19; 20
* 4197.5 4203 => 1.6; 18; 20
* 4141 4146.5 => 2.1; 23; 25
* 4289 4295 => -0.4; 25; 25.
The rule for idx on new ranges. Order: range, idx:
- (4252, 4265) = 0.100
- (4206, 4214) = 0.100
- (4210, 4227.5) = 0.150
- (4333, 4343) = 0.125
